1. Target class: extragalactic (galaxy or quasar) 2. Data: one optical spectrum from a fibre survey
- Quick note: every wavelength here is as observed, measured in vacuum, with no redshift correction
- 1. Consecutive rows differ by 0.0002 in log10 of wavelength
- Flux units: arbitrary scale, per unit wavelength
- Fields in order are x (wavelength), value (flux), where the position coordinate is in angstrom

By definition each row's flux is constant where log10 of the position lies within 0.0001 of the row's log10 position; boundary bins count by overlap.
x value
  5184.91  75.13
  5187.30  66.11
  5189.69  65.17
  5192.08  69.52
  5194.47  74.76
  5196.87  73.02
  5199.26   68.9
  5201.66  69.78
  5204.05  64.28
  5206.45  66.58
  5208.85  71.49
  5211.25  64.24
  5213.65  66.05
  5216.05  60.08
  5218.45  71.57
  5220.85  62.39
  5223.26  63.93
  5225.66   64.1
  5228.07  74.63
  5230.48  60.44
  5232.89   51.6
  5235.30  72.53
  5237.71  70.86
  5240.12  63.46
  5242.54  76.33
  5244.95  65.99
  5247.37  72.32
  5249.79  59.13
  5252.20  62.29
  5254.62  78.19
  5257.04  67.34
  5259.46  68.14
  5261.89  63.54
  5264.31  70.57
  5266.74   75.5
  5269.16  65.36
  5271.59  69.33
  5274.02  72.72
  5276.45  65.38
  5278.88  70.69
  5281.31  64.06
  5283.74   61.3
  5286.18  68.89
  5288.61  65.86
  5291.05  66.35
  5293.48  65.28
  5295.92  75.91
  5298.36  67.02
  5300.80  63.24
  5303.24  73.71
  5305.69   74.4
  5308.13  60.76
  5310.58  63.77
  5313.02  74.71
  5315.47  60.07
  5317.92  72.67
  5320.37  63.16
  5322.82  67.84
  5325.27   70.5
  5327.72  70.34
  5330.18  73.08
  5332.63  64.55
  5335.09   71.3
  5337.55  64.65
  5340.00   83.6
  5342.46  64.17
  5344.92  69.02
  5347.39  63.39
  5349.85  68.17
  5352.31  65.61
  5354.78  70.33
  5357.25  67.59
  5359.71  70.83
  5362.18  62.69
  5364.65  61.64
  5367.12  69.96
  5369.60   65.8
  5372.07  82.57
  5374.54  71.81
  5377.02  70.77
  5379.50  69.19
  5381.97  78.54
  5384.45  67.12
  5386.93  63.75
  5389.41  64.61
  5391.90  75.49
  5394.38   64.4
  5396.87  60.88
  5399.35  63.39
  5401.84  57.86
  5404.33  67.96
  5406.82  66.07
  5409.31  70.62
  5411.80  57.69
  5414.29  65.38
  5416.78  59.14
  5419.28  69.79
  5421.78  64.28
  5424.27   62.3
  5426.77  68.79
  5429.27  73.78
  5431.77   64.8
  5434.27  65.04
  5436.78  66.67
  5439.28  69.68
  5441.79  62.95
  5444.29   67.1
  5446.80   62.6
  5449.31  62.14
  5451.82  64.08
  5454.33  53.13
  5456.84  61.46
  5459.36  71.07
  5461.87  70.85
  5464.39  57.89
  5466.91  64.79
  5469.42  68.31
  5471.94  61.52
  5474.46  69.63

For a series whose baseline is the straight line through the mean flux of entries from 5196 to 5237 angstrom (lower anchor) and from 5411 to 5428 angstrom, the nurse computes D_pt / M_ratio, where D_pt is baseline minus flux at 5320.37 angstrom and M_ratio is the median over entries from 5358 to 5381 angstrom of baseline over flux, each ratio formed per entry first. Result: 2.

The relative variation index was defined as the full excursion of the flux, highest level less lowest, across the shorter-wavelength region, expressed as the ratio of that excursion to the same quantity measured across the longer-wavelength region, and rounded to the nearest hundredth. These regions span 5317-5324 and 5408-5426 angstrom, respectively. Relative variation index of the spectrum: 0.74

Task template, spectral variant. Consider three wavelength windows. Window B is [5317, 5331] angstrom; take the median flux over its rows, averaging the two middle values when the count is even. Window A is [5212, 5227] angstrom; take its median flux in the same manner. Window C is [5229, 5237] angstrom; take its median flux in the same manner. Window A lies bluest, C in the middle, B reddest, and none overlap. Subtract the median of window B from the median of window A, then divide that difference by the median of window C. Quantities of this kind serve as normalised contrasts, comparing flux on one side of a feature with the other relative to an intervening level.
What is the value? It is -0.106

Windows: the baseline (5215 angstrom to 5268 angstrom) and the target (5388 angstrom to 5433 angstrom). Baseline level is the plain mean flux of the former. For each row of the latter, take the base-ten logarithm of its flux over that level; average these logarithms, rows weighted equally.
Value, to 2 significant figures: -0.012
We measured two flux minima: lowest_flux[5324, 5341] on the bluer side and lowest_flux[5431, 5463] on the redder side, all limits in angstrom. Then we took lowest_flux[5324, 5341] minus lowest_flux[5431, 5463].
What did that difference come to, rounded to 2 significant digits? 11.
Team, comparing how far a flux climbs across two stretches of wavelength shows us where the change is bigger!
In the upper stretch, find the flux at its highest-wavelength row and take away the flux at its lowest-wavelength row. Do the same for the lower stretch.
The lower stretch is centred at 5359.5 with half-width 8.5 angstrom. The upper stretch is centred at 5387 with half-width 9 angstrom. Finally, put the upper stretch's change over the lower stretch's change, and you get -1.1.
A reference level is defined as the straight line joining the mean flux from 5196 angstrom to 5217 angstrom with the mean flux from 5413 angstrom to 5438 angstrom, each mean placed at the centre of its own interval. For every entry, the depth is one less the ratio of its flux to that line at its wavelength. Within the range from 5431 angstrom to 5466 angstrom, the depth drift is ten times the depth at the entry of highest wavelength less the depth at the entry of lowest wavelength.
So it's 1.0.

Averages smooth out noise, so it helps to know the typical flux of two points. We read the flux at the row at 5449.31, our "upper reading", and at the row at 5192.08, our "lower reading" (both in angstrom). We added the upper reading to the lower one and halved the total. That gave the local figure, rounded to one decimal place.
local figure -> 65.8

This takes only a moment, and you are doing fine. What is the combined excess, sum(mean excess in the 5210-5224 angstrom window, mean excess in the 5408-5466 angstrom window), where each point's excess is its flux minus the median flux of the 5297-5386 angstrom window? -7.6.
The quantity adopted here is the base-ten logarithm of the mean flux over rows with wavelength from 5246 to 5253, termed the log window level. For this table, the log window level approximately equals 1.81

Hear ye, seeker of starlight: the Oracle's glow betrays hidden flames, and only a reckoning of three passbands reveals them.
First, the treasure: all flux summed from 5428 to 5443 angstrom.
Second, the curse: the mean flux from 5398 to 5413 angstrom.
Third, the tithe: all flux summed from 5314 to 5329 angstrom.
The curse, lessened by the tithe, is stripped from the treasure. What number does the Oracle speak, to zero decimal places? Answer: 744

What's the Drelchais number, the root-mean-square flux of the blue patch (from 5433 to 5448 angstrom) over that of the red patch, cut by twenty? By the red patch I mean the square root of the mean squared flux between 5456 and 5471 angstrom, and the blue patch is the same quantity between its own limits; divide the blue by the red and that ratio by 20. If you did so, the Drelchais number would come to 0.0499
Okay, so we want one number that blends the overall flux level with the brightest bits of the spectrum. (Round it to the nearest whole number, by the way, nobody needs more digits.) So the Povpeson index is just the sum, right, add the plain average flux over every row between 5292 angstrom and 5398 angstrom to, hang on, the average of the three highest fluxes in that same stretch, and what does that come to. 150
